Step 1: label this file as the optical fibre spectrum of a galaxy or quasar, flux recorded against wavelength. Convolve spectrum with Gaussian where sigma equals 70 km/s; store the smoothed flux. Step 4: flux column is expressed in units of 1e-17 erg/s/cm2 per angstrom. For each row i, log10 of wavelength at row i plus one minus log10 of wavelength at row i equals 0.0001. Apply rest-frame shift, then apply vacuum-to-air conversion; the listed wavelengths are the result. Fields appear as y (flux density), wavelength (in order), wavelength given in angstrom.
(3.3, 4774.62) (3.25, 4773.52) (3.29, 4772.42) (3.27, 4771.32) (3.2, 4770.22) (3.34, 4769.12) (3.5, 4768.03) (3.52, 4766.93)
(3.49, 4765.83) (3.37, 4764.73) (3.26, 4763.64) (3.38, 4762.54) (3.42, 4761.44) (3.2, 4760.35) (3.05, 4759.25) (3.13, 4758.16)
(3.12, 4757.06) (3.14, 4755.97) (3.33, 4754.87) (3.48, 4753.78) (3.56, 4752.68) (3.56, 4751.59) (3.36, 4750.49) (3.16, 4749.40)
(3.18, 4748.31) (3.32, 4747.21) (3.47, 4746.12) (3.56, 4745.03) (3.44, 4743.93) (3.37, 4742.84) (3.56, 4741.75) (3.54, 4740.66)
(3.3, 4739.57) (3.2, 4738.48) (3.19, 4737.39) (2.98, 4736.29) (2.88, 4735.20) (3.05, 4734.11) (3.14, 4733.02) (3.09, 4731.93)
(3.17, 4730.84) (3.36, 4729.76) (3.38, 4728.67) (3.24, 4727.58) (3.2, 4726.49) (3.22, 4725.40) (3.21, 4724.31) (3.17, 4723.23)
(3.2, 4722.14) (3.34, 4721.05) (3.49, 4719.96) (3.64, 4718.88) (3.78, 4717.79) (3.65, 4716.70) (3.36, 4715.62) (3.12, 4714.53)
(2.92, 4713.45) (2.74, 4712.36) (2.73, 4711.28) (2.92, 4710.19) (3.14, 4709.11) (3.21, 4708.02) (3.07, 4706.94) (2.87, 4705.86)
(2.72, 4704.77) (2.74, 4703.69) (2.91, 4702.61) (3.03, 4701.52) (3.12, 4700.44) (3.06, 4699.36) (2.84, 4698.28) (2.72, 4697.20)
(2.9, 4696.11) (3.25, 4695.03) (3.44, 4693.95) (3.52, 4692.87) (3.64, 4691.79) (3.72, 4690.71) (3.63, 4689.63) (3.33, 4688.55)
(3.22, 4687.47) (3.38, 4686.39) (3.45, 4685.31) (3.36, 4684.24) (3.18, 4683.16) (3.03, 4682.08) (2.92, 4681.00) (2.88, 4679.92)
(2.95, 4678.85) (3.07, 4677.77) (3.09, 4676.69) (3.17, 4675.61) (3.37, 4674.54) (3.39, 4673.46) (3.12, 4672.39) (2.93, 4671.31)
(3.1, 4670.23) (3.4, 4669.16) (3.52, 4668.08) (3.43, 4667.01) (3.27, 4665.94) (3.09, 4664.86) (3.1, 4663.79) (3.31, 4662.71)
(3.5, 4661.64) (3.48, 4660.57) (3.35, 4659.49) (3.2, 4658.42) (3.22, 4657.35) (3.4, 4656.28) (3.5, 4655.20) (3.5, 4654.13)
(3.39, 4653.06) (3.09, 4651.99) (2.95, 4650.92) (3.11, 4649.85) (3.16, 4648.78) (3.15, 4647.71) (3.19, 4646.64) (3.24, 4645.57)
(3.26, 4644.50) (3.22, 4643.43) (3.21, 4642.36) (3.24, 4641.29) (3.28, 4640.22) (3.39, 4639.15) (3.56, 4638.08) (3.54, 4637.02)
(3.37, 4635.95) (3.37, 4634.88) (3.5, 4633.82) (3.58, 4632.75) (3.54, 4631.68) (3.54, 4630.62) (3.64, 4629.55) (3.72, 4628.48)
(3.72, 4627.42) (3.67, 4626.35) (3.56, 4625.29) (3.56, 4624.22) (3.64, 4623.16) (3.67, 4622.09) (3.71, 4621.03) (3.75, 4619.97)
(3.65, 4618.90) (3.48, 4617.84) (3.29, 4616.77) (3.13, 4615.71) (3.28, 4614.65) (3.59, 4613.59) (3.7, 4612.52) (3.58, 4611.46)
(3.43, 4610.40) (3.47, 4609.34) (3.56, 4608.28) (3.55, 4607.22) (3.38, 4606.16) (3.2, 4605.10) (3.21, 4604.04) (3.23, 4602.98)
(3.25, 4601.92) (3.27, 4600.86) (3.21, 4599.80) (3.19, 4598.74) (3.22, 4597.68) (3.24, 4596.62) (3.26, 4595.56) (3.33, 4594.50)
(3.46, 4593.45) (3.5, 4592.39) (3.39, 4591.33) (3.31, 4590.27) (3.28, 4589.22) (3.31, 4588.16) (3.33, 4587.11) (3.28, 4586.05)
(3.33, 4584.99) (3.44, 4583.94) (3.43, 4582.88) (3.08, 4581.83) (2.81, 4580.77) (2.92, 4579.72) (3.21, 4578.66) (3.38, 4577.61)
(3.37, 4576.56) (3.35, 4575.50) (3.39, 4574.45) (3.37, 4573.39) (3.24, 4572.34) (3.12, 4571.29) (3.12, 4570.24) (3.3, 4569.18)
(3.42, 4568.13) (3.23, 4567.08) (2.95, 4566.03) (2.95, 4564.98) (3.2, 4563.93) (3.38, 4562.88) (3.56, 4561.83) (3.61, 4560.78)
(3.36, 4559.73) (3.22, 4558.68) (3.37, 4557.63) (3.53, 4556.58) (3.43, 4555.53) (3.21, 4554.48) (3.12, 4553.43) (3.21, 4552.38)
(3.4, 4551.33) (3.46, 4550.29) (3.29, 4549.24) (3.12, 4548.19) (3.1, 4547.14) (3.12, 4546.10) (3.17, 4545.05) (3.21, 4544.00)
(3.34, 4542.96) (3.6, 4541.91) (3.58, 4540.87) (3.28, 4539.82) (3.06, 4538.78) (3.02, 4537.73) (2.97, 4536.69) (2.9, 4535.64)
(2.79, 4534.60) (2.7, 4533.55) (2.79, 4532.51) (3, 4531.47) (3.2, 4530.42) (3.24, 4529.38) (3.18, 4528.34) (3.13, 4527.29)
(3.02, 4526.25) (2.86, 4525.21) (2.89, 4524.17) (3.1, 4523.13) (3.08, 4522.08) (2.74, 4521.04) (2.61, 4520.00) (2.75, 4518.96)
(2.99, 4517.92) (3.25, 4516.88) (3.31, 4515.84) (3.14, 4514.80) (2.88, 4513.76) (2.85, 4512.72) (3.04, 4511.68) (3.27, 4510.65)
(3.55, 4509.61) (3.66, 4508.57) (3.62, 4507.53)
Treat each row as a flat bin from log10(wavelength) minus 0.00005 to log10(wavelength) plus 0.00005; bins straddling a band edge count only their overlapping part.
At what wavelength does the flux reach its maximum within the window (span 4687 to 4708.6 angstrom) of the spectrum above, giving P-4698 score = 4690.71 angstrom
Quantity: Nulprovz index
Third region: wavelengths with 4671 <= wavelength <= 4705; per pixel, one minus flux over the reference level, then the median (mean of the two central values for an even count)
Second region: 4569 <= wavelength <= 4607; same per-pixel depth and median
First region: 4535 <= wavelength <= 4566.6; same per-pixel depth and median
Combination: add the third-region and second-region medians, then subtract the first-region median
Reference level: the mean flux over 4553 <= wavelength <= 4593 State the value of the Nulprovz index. 0.03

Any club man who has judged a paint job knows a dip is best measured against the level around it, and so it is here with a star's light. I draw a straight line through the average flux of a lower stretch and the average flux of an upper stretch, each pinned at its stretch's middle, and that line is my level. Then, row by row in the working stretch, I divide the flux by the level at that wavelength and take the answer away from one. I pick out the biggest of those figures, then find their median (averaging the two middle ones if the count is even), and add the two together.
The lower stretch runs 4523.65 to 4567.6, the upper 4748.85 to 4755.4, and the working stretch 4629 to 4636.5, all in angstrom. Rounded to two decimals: -0.11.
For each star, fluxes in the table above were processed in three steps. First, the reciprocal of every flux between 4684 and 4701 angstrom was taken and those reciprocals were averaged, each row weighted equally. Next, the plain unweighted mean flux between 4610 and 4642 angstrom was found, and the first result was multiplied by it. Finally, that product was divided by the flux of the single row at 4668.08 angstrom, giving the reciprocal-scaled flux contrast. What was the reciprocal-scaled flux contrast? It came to 0.307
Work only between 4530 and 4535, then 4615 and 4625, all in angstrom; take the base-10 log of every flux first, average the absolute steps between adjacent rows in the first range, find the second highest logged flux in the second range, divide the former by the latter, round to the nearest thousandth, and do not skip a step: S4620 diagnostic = 0.039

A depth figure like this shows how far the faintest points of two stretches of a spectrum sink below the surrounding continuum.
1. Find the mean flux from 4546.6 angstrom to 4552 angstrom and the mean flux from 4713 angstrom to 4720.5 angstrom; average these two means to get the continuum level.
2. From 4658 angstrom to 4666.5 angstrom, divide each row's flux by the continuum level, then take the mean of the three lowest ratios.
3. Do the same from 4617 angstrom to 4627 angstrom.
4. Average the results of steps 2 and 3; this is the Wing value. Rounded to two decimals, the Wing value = 0.99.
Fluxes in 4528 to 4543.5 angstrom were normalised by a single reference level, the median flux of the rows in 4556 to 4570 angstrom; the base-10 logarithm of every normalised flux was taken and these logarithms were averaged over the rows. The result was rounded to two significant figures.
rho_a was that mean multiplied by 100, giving -3.5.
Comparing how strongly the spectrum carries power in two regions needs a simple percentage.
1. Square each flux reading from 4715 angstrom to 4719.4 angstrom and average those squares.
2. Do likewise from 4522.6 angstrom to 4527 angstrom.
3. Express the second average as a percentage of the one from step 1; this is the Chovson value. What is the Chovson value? 68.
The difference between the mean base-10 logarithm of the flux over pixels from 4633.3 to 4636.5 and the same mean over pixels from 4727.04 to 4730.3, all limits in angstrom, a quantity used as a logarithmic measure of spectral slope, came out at 0.011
